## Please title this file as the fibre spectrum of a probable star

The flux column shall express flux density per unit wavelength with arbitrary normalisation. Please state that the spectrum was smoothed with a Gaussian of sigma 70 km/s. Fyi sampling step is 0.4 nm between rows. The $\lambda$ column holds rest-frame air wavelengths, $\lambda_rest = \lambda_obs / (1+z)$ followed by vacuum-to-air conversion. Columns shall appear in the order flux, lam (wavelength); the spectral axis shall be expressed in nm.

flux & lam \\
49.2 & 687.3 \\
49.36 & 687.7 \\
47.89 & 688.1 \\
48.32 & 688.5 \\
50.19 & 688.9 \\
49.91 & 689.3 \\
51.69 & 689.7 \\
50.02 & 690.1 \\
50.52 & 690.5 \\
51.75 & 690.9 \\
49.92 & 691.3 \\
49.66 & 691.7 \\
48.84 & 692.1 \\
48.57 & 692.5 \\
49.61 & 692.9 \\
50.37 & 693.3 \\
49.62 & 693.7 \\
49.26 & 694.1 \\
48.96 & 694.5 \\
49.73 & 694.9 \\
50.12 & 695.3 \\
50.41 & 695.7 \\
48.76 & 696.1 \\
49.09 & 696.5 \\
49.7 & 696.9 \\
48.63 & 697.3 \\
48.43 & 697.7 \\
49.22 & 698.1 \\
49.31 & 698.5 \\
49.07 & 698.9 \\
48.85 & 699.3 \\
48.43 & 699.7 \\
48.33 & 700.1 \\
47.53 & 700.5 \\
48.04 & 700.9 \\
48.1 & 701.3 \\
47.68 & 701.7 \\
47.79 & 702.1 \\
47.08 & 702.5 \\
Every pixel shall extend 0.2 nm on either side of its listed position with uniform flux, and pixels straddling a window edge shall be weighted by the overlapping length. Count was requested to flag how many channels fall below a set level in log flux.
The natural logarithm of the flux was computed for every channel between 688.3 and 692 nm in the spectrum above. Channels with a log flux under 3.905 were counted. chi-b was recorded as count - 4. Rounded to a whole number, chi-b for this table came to -3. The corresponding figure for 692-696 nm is 2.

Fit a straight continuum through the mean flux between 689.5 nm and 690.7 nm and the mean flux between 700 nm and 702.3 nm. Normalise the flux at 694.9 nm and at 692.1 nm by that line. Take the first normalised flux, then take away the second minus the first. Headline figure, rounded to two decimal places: 1.04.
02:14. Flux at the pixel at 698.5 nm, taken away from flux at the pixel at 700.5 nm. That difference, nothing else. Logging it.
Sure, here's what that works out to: -1.8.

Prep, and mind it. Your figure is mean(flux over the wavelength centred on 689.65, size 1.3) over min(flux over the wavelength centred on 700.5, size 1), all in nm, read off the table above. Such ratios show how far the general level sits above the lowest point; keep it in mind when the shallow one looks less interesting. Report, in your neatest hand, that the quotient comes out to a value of 1.06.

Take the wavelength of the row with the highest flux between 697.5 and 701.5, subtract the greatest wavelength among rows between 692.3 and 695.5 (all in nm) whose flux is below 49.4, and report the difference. 4.00 nm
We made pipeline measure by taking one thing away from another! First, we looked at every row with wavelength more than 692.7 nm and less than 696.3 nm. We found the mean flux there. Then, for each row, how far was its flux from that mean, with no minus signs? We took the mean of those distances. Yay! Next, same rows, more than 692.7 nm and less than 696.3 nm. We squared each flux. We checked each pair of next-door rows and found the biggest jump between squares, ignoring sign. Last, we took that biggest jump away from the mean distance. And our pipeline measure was -163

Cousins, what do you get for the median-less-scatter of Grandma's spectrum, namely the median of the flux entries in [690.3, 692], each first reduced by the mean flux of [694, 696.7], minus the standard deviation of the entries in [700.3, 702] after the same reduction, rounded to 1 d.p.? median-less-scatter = 0.5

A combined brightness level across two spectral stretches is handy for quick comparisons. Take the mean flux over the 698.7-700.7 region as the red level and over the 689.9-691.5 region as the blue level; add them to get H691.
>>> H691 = 99.0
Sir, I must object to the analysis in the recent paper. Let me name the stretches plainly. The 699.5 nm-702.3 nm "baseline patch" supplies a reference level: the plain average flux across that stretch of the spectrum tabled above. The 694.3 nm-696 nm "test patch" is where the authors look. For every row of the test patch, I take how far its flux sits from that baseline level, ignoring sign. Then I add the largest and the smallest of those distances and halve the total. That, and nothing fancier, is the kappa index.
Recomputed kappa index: 1.7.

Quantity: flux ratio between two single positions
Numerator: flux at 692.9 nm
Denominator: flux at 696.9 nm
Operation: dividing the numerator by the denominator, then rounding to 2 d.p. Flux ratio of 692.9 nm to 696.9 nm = 1.00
